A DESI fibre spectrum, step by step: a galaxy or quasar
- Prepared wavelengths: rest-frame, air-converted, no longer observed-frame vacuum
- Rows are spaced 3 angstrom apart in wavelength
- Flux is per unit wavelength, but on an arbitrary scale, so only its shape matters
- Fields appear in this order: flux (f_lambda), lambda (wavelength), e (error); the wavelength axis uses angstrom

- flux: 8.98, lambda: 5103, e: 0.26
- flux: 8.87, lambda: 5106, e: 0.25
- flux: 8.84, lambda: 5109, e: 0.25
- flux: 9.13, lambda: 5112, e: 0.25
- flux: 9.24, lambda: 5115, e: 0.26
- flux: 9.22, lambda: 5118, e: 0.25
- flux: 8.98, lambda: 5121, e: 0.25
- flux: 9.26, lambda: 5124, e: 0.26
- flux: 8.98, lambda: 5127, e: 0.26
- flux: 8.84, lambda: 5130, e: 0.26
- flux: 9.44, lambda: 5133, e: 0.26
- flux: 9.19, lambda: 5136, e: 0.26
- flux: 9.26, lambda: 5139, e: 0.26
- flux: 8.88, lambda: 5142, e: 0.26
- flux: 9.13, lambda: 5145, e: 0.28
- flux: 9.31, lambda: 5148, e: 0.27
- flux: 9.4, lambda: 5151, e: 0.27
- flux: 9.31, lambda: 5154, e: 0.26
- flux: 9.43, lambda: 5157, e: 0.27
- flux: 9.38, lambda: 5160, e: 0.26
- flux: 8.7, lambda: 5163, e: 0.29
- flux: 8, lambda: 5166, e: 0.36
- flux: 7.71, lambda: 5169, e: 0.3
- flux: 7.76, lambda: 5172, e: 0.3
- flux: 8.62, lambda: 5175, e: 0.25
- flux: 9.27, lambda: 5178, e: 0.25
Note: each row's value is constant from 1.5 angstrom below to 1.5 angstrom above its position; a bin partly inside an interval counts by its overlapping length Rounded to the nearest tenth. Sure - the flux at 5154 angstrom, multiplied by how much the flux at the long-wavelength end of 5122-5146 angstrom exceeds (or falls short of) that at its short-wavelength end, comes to -1.2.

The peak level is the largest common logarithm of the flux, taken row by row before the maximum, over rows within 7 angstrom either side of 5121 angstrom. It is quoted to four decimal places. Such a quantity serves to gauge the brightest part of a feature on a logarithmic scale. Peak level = 0.9666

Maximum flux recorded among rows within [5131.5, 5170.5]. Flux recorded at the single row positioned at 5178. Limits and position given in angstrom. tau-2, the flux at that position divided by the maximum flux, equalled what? 0.98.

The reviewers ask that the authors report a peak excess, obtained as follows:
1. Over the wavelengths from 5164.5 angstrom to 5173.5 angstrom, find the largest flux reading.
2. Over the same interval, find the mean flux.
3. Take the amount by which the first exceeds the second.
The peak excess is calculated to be 0.18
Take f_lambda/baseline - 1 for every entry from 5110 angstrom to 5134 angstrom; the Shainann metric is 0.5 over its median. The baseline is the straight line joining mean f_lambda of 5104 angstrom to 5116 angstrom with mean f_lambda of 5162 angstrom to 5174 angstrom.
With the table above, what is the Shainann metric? 16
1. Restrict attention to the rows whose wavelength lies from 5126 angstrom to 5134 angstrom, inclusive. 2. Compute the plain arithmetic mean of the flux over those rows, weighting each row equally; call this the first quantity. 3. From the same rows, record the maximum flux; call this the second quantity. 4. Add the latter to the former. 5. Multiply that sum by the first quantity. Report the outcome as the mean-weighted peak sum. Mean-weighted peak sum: 168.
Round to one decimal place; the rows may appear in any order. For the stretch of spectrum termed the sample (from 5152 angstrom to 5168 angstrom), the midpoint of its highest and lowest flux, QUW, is 8.7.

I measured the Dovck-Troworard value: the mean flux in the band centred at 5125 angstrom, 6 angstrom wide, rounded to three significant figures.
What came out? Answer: 9.12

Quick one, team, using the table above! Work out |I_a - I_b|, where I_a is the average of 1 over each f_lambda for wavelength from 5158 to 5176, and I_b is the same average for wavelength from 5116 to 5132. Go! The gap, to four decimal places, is 0.0097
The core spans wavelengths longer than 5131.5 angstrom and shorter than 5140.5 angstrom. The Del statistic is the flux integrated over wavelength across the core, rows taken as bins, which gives 84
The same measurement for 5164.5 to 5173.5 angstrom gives 70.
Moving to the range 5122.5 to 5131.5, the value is 81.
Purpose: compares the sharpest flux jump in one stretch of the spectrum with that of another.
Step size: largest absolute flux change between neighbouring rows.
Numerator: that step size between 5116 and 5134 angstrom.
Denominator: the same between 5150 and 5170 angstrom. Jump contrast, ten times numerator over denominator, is 8.6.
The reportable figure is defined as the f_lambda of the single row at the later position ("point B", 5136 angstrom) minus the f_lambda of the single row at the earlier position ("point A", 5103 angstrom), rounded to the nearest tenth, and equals 0.2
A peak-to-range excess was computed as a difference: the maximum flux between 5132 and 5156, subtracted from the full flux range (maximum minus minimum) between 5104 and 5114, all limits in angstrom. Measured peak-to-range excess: -9.15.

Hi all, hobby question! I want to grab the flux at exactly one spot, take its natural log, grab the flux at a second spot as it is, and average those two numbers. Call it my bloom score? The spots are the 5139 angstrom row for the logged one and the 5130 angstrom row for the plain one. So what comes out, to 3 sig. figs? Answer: 5.53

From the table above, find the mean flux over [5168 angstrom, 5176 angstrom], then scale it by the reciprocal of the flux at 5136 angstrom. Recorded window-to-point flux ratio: 0.87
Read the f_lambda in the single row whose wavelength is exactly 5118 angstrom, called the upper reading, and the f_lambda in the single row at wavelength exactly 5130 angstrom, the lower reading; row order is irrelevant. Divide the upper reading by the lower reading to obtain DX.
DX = 1.04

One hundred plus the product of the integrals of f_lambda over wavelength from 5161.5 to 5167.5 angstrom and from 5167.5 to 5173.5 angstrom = 2425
